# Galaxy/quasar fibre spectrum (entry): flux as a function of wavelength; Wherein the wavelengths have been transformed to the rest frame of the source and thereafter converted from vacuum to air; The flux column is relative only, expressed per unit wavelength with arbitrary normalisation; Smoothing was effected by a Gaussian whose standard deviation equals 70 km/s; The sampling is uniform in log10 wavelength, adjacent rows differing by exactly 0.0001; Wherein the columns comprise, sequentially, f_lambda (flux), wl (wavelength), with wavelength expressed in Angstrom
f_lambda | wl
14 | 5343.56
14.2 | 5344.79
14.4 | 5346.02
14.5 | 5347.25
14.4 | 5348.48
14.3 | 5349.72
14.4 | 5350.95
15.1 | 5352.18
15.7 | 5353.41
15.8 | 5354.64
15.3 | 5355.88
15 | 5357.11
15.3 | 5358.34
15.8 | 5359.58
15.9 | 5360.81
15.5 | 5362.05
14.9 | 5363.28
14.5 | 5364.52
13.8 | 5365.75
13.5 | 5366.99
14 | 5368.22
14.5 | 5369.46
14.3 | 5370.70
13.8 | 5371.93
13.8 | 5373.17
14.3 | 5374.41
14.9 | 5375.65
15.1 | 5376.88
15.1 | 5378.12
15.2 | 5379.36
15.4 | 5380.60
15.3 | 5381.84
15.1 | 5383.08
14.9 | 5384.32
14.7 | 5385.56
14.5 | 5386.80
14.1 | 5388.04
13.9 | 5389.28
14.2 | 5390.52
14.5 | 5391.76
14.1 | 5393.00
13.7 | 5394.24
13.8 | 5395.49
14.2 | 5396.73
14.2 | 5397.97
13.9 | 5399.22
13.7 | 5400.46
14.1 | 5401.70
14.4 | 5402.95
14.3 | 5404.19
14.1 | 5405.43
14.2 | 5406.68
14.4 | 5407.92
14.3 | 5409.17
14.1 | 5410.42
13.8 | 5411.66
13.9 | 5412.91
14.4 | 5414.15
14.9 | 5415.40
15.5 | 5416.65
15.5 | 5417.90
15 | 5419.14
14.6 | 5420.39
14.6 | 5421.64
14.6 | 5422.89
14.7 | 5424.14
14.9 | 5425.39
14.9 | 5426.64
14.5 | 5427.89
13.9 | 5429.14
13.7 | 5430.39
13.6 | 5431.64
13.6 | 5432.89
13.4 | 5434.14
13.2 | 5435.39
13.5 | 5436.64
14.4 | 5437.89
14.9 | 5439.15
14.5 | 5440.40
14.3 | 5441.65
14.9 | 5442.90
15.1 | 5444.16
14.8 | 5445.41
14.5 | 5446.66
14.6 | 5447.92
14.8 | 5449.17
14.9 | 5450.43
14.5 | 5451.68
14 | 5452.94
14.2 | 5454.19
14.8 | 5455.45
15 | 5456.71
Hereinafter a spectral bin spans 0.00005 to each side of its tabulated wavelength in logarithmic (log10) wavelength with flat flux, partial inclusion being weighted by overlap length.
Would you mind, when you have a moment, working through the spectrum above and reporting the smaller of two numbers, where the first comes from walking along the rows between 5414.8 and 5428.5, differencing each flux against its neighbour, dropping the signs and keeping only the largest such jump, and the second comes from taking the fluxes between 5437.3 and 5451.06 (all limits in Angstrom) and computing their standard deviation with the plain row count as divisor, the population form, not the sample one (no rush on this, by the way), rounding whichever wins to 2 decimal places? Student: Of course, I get 0.24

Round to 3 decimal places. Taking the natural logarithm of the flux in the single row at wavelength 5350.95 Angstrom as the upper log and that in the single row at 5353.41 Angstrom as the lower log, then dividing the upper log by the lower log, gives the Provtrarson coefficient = 0.969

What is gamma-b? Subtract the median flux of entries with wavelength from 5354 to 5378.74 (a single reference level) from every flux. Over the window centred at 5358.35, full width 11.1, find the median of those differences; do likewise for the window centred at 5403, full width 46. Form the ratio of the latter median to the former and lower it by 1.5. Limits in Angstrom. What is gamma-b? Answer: -2.3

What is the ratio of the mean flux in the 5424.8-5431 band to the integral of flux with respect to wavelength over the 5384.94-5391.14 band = 0.162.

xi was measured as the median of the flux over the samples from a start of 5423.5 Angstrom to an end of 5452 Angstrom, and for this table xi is 14.5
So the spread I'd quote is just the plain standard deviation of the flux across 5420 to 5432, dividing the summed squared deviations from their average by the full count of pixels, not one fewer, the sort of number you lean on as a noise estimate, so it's 0.46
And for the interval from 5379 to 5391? 0.51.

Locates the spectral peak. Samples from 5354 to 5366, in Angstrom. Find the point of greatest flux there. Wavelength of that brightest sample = 5360.81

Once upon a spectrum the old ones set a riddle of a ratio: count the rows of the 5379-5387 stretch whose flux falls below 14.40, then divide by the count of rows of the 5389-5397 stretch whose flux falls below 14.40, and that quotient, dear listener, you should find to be 0.0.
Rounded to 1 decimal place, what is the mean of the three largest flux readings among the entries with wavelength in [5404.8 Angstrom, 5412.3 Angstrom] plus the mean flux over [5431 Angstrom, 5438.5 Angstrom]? 27.9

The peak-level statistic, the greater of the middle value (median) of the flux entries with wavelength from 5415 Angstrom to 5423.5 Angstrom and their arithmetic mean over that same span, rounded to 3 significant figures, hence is 15.0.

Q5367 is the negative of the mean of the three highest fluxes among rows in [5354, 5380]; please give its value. -15.8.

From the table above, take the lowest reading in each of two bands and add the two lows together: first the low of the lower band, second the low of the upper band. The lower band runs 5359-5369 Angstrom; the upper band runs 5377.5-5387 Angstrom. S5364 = 28.0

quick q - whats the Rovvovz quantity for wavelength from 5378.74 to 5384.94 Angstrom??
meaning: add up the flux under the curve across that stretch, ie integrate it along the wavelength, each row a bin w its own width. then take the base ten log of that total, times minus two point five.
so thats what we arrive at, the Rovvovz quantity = -4.93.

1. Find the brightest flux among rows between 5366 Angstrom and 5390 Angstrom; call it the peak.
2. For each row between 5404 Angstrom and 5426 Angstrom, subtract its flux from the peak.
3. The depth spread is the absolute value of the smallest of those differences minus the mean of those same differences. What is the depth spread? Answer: 1.0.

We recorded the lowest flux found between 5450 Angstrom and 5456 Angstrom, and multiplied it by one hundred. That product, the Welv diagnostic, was 1400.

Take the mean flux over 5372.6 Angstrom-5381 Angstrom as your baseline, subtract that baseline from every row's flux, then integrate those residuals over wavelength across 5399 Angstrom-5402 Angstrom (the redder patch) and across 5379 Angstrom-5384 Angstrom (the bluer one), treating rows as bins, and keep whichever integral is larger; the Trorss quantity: 2.1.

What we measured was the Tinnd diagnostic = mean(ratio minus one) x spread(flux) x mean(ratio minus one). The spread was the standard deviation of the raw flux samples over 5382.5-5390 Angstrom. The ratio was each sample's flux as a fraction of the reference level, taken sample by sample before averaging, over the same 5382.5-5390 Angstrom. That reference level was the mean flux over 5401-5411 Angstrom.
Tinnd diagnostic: 0.0002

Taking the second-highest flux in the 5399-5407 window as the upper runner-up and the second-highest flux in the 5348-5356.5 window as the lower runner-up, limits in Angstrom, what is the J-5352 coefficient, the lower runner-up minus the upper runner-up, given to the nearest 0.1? 1.4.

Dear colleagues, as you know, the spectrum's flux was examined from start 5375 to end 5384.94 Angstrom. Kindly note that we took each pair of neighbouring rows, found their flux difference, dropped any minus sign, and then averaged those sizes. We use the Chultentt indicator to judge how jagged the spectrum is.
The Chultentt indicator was 0.14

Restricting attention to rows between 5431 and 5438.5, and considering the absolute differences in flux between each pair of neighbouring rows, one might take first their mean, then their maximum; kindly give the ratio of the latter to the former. 2.8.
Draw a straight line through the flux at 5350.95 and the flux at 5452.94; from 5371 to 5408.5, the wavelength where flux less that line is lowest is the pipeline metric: 5394.24 Angstrom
